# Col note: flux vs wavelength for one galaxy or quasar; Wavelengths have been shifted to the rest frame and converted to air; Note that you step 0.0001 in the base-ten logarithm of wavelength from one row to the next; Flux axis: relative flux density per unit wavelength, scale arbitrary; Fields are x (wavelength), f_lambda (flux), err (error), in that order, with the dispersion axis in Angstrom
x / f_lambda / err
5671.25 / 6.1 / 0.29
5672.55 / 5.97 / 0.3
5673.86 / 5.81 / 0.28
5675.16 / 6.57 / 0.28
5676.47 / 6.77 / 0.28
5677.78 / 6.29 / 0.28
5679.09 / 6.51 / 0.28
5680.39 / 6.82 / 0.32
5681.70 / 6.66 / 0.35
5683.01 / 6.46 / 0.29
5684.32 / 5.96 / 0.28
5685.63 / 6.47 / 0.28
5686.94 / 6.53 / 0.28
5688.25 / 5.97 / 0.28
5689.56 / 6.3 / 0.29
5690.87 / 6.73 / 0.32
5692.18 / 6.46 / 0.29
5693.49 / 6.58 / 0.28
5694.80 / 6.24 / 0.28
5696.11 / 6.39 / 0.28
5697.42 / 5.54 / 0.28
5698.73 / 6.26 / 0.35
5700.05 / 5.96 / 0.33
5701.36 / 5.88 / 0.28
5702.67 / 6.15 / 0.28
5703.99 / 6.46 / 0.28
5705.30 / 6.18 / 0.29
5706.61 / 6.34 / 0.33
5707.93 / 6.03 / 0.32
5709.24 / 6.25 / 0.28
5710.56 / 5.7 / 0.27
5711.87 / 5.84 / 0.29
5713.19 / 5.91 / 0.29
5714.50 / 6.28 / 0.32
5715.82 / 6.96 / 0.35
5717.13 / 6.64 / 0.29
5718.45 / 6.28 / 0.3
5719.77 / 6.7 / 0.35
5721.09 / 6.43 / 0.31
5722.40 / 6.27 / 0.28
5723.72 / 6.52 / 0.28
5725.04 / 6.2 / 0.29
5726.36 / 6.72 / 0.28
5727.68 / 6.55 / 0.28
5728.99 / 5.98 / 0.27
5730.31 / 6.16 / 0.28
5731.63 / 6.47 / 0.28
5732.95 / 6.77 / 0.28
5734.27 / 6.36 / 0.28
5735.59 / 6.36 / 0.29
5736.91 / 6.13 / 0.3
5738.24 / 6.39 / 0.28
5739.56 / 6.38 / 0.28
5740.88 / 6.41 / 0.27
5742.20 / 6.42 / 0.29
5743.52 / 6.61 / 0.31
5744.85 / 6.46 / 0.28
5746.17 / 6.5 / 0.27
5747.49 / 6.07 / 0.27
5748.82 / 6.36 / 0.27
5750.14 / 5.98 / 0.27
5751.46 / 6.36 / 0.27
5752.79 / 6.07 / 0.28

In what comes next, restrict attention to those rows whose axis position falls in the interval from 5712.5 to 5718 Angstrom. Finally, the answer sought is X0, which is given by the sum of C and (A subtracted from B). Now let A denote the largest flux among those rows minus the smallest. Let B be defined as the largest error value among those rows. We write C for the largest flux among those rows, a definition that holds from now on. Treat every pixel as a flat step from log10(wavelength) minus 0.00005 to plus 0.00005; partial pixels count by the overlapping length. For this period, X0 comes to 6.3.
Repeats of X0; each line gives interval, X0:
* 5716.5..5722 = 6.6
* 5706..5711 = 6.0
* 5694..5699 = 5.9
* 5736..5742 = 6.4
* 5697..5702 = 5.9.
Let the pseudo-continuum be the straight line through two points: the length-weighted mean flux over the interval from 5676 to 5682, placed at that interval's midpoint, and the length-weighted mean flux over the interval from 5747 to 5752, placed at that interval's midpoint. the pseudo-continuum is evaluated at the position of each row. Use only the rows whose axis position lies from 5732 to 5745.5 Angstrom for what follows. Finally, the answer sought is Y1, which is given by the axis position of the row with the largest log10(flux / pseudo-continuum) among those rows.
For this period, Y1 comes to 5732.95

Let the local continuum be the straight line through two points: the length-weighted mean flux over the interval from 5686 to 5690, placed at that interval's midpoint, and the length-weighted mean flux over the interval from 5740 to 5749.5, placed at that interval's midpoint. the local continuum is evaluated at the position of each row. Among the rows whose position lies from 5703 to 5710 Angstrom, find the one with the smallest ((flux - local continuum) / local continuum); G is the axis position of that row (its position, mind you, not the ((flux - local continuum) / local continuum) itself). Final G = 5707.93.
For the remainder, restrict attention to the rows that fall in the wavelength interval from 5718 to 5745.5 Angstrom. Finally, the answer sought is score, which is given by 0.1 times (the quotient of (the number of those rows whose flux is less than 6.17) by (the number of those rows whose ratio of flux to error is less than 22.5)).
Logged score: 0.027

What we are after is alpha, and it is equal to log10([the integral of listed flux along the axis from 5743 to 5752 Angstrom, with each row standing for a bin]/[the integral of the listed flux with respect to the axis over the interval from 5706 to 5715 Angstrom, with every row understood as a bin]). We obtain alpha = 0.020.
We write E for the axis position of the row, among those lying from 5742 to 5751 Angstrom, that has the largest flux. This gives 5743.52 Angstrom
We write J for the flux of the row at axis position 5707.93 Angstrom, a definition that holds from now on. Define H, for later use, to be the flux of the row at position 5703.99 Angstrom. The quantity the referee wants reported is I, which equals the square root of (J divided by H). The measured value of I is 0.97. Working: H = 6.46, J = 6.03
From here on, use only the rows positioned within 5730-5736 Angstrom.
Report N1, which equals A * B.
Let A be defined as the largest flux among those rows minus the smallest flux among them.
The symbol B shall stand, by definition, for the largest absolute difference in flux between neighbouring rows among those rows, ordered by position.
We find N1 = 0.25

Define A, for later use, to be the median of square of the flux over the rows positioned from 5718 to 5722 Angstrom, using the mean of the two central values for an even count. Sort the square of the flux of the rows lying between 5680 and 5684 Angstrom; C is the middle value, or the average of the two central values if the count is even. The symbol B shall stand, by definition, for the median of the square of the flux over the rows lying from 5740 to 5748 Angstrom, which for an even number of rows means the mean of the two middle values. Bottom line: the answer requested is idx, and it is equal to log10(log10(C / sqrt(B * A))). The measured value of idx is -1.53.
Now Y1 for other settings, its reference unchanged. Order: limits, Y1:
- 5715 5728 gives 5715.82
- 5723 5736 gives 5732.95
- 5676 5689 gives 5680.39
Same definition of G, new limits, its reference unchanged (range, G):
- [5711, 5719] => 5711.87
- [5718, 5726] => 5725.04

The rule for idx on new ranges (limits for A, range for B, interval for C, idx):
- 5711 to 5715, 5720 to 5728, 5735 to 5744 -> -1.55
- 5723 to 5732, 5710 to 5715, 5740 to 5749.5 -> -1.45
